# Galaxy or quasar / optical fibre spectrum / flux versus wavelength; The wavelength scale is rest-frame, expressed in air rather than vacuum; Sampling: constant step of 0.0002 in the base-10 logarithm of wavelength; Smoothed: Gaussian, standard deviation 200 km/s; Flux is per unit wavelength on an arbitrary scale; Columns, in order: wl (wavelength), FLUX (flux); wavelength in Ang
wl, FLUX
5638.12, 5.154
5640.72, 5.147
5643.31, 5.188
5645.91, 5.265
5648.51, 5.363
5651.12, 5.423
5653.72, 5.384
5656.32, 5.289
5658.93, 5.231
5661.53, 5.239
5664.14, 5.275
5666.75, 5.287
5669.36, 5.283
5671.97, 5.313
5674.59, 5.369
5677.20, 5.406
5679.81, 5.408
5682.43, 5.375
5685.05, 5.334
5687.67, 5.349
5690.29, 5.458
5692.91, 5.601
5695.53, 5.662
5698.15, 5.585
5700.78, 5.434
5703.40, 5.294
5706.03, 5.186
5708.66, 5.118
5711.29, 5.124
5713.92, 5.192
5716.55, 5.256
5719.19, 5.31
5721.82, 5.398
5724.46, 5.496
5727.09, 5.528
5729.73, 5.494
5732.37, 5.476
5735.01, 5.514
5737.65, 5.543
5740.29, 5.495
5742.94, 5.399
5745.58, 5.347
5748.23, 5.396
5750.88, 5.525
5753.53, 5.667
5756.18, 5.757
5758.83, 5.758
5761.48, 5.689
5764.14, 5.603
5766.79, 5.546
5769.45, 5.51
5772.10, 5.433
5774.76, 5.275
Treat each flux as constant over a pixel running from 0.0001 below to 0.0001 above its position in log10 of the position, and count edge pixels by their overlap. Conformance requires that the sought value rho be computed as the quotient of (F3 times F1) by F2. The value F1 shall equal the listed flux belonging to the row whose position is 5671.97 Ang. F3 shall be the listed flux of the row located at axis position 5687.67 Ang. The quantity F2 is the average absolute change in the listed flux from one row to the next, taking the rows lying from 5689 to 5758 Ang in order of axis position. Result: 377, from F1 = 5.313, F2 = 0.075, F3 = 5.349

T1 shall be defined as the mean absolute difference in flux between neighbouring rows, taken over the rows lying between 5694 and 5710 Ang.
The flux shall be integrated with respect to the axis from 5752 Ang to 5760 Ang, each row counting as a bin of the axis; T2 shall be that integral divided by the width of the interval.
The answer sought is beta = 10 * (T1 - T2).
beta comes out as -56.1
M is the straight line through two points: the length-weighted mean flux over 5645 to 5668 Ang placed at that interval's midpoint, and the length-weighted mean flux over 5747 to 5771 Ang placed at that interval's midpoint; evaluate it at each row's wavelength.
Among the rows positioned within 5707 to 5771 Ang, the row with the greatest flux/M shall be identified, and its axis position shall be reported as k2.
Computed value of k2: 5756.18 Ang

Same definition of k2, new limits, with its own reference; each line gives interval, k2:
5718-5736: 5727.09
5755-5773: 5756.18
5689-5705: 5695.53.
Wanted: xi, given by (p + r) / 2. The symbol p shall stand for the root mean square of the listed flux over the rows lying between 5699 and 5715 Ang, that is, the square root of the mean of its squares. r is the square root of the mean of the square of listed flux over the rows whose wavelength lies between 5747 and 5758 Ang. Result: 5.41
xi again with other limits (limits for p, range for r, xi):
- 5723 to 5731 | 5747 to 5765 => 5.57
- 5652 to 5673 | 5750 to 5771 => 5.46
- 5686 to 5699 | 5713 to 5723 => 5.41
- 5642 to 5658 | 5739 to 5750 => 5.36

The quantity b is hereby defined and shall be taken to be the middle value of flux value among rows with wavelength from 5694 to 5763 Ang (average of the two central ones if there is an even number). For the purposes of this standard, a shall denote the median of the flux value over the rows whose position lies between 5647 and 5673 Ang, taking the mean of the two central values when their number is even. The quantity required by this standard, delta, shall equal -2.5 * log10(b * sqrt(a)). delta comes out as -2.75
